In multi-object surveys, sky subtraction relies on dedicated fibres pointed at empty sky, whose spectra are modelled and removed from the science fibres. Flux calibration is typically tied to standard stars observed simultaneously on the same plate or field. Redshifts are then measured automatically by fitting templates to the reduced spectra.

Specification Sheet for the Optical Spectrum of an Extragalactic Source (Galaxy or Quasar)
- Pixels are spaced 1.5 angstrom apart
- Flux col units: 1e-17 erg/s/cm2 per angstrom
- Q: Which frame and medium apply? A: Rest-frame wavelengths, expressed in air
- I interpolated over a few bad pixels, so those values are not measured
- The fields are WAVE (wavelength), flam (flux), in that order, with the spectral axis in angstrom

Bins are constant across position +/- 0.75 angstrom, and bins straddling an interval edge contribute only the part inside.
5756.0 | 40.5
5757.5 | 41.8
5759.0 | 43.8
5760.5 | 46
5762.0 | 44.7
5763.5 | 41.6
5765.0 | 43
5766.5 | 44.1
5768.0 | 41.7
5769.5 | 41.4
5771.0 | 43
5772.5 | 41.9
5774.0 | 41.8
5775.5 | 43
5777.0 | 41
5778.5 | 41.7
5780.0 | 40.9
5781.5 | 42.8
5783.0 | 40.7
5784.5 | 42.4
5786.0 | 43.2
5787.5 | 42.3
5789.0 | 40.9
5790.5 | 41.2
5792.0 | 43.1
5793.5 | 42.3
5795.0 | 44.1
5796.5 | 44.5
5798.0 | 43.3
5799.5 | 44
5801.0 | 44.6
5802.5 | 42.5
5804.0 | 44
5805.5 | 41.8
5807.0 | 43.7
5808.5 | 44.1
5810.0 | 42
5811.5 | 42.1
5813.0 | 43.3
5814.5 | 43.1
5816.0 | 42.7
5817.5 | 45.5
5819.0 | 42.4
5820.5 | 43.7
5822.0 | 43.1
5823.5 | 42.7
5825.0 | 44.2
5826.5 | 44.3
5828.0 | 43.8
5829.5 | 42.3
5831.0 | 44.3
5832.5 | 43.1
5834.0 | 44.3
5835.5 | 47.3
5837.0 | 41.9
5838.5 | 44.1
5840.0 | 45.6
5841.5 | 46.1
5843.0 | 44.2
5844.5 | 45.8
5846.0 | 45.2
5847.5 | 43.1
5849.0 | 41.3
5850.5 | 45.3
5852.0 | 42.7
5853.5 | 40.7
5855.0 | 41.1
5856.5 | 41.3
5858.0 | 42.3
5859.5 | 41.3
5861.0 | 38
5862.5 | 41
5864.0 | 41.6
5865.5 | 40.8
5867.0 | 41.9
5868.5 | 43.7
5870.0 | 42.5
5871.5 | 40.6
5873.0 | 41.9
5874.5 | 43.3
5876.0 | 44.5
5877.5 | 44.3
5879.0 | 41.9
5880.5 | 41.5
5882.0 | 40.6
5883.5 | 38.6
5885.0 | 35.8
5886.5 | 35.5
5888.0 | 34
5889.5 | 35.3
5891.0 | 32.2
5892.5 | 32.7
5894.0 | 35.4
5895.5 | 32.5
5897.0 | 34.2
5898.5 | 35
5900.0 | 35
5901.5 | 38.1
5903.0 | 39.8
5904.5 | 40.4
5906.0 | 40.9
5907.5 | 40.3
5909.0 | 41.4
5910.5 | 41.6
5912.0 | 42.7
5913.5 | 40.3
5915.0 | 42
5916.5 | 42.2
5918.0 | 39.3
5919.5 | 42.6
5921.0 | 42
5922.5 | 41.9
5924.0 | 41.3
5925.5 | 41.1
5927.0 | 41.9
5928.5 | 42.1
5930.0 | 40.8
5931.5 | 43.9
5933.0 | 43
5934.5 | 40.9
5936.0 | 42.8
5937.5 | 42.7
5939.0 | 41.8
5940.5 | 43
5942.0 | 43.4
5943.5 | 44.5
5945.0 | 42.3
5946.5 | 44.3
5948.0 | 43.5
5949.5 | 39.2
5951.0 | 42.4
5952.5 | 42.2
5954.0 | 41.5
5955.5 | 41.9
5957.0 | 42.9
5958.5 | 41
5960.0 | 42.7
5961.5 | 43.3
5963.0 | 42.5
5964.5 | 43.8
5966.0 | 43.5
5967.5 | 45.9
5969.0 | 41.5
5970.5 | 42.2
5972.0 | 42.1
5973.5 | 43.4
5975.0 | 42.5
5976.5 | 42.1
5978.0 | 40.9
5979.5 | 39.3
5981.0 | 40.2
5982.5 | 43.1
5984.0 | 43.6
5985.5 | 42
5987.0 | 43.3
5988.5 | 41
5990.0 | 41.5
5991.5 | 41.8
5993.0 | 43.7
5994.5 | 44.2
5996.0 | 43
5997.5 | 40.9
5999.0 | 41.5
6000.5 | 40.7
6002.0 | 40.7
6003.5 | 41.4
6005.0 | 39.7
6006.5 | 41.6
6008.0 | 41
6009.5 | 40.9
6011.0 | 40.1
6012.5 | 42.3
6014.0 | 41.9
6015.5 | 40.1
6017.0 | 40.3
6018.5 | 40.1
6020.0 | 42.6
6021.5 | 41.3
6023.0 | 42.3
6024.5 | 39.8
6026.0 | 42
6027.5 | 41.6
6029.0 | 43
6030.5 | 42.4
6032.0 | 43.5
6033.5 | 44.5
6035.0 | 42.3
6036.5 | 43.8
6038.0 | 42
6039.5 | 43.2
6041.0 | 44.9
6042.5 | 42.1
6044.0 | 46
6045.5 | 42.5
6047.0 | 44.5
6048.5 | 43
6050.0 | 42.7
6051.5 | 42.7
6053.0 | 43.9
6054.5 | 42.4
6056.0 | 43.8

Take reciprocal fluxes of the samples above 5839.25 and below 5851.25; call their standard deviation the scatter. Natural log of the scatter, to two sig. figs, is -7.1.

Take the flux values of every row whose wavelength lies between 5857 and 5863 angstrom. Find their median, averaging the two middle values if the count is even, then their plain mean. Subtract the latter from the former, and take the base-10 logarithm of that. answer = -0.3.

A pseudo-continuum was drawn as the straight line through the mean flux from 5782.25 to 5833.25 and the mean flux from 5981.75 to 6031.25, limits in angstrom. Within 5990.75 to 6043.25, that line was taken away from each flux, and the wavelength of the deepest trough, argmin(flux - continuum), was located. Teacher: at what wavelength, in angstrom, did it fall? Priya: 6005.0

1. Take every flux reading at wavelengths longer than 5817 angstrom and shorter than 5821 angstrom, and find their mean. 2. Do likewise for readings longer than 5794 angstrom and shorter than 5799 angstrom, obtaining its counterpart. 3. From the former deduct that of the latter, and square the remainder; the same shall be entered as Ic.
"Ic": 0.0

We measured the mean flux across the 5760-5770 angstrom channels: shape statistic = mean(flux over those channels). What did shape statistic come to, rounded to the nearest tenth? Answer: 43.2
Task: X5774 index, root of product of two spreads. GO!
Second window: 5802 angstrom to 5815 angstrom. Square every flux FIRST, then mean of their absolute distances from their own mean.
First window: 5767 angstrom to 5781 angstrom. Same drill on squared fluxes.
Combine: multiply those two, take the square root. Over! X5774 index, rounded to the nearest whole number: 54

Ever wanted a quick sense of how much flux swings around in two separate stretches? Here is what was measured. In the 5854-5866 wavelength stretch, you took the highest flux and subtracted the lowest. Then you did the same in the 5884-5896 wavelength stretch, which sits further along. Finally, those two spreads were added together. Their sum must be 7.9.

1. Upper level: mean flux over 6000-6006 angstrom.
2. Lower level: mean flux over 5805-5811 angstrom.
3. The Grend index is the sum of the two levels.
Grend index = 84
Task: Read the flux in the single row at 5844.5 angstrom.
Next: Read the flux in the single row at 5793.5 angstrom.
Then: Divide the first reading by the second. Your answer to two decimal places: 1.08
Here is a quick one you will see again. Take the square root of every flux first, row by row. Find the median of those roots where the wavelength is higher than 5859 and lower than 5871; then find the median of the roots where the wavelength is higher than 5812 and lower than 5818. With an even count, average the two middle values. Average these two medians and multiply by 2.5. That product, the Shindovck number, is 16.3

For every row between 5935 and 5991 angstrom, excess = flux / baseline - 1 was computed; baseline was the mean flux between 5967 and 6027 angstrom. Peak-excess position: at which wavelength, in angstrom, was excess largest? 5967.5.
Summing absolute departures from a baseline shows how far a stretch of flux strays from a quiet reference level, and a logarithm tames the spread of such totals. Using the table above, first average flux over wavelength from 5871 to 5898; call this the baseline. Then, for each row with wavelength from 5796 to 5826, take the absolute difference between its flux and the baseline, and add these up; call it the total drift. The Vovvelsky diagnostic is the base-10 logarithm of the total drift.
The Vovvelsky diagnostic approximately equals 2.03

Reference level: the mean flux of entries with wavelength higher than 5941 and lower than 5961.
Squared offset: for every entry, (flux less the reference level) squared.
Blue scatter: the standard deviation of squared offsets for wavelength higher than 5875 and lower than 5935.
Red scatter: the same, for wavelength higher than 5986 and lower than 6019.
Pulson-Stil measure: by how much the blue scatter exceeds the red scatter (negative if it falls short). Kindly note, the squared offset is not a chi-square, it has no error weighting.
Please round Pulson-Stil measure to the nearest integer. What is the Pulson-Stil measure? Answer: 29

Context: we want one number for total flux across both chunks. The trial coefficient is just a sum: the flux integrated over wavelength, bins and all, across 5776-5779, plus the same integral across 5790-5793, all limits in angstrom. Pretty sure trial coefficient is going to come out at 251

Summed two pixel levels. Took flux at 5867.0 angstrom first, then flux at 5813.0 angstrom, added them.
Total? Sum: 85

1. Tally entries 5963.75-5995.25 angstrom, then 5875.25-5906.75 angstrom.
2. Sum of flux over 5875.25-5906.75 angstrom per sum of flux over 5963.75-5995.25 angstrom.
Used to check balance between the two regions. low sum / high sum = 0.884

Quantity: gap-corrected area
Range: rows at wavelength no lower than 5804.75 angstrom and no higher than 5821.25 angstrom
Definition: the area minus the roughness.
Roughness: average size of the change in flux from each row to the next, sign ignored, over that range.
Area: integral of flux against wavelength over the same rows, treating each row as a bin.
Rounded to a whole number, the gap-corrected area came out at 710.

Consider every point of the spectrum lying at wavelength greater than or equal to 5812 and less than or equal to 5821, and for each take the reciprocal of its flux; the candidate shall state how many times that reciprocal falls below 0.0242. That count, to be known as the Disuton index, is 6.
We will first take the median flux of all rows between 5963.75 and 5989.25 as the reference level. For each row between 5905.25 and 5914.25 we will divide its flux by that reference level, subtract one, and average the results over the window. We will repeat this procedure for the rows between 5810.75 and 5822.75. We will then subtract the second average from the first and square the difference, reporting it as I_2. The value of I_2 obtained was 0.0023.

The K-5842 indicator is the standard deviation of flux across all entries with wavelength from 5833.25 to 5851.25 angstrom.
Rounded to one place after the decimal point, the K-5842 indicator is 1.7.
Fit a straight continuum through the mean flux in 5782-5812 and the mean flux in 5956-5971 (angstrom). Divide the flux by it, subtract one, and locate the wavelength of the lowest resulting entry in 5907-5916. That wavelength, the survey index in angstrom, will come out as 5913.5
